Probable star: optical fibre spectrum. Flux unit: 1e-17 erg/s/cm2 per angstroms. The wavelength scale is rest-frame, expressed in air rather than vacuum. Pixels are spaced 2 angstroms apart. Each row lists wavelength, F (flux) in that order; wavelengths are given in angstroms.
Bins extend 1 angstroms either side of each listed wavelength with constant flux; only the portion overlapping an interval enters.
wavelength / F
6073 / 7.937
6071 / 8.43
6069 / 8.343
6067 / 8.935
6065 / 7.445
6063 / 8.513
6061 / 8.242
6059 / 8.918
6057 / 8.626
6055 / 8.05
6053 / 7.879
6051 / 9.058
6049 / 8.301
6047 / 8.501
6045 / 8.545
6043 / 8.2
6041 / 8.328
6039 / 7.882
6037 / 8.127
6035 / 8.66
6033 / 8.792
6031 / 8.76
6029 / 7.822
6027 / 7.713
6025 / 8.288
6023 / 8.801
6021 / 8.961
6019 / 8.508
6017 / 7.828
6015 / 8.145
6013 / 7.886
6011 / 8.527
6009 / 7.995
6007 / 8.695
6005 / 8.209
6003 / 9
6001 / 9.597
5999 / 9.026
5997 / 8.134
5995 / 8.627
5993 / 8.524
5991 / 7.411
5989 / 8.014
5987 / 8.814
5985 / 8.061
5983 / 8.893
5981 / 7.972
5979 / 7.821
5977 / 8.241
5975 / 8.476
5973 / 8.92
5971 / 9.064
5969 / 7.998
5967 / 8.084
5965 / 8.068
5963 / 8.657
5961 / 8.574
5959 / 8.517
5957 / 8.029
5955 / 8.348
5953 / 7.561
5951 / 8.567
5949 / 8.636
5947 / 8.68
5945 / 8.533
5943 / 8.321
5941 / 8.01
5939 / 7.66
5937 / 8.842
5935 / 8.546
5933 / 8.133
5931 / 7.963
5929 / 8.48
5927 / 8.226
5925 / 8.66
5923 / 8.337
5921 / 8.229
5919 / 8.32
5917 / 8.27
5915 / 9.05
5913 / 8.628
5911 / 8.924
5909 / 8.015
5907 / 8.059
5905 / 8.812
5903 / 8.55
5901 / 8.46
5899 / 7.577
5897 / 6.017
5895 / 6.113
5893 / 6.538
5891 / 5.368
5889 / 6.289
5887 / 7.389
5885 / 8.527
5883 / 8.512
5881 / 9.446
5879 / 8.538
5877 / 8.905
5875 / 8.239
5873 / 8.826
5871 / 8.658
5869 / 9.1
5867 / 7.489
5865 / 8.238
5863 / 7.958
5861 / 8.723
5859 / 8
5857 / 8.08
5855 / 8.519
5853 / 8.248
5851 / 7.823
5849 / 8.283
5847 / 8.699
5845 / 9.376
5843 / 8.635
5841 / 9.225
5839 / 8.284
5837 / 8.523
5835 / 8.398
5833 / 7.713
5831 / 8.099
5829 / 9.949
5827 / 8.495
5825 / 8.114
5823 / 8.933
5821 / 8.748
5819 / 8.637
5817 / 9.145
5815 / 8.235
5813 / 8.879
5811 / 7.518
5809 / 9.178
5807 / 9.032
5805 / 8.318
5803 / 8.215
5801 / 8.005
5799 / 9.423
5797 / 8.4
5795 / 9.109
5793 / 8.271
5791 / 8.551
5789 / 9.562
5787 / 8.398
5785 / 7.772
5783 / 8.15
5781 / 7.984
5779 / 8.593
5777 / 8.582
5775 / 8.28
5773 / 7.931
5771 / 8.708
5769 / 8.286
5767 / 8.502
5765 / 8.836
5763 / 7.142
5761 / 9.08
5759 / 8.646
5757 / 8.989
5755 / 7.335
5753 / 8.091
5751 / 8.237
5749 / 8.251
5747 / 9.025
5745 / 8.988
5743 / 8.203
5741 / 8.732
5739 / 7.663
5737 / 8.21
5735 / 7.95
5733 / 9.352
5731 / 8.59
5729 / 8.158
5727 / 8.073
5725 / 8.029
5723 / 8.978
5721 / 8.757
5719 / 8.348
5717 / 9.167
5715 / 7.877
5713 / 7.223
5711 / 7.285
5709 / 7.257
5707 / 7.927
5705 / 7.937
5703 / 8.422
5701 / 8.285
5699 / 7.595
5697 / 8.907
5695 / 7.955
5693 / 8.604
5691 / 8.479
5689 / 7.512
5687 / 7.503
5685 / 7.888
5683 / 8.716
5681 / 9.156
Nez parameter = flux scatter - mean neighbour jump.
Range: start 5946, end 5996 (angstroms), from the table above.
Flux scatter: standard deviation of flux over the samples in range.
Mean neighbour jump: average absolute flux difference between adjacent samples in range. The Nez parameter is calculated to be -0.04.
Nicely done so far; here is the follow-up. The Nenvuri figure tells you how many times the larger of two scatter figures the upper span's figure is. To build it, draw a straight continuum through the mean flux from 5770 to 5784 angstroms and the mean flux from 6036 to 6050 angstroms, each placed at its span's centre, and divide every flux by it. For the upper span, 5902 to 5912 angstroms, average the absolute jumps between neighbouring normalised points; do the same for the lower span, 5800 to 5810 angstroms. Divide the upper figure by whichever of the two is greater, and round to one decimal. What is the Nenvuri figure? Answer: 1.0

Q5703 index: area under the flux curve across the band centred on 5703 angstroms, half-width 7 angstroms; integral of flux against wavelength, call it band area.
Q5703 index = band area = 113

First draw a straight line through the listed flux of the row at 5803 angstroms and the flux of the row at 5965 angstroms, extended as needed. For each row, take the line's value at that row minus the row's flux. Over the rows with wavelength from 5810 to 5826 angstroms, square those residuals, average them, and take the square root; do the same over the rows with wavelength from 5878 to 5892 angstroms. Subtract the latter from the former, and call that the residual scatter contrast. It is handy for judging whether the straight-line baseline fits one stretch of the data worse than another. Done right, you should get -0.80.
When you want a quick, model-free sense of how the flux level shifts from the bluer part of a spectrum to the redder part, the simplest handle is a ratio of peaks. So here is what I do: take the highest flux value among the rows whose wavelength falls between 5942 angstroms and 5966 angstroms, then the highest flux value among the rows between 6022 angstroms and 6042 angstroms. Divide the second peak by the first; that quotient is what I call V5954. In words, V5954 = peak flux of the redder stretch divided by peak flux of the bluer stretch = 1.01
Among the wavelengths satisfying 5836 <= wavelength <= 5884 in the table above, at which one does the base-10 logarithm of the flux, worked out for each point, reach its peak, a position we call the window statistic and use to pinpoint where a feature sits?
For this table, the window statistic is 5881 angstroms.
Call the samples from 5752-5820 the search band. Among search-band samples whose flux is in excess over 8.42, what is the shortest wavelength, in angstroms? 5757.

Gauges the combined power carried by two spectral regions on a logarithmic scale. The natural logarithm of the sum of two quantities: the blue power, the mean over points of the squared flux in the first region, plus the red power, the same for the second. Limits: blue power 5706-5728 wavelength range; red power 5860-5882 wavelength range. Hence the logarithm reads 4.936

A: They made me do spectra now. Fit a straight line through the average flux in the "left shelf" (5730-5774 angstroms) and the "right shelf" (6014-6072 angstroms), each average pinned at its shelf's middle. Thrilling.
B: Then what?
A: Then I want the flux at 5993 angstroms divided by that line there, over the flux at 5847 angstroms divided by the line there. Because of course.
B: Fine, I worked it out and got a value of 0.98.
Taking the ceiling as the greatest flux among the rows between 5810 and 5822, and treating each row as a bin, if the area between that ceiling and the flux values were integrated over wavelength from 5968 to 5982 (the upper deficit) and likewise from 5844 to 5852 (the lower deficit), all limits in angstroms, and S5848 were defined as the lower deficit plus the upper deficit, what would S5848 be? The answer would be 16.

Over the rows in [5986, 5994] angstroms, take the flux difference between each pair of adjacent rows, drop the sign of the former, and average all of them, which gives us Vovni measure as 0.84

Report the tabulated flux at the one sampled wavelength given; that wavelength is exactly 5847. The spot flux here 8.699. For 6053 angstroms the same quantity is 7.879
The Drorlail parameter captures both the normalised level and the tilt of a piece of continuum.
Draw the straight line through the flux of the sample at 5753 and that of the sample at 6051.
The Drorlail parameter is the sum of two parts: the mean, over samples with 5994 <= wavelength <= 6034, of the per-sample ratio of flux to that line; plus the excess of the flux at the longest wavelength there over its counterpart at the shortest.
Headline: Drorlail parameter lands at 1.11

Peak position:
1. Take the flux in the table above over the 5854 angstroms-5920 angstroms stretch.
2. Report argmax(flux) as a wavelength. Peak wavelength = 5881 angstroms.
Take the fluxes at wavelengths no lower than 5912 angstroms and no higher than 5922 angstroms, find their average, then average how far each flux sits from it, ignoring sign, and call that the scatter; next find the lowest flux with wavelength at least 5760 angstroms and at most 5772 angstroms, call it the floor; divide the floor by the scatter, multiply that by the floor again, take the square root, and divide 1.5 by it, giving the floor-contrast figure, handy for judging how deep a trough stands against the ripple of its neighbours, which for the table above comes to 0.109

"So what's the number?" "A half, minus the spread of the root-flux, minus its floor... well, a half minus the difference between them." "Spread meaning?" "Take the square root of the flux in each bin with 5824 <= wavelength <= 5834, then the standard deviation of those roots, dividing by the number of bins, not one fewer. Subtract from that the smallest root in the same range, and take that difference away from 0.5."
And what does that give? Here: 3.15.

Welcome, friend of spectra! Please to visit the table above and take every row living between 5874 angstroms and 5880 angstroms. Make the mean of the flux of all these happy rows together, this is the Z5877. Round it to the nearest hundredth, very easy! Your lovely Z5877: 8.56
